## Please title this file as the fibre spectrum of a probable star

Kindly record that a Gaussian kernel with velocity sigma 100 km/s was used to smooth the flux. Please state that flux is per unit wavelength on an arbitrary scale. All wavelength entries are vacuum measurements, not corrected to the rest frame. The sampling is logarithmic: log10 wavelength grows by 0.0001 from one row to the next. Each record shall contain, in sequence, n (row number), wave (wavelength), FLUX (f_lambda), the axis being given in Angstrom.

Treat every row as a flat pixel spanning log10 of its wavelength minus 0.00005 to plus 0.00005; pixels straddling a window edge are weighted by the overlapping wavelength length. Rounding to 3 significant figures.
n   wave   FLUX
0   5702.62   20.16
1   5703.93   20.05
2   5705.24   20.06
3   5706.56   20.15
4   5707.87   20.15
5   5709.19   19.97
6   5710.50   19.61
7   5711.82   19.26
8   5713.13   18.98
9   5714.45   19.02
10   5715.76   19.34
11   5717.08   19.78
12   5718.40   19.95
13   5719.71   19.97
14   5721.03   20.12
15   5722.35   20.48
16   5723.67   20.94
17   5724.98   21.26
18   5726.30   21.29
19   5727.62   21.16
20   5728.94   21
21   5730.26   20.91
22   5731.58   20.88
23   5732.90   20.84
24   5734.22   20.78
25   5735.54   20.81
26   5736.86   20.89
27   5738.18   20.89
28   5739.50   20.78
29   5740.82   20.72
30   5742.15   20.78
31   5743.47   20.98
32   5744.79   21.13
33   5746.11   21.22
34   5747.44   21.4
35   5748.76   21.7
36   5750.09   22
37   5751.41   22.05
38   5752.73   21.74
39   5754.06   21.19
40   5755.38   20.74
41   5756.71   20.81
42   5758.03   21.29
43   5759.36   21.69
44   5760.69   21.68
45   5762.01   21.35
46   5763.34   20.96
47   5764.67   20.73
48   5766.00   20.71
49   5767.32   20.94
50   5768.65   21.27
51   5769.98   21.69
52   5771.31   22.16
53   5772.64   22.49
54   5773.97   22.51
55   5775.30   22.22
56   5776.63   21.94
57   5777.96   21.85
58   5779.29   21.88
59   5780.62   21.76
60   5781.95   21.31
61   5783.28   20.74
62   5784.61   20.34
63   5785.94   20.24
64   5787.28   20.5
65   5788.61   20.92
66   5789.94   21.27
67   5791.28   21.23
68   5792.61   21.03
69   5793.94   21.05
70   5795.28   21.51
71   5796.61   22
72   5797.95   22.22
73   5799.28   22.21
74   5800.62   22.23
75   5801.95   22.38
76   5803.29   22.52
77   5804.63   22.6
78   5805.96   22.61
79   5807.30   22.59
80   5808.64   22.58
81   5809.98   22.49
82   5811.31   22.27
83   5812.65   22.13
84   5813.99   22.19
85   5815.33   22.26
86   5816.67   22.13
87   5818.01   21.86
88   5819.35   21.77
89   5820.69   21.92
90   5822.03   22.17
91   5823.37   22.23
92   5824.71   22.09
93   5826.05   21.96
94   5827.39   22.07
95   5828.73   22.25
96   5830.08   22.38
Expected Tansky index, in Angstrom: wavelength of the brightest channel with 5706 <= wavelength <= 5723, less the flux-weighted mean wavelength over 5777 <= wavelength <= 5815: -73.9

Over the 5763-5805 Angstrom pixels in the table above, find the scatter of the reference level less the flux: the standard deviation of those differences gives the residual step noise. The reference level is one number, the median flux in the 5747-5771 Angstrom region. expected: 0.7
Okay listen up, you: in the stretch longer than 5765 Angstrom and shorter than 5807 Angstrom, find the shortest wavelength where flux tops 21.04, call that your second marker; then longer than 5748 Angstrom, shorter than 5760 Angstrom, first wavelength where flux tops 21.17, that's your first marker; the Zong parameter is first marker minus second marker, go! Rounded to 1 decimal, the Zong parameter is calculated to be -19.9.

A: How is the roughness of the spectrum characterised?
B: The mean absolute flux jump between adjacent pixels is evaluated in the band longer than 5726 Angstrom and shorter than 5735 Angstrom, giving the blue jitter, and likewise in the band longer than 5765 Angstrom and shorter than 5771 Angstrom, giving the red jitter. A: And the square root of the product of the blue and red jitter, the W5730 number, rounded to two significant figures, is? 0.17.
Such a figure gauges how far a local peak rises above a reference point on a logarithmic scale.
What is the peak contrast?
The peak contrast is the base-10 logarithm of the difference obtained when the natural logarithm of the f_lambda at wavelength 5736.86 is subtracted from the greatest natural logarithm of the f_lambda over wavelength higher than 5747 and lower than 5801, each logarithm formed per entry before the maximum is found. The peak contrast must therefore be -1.13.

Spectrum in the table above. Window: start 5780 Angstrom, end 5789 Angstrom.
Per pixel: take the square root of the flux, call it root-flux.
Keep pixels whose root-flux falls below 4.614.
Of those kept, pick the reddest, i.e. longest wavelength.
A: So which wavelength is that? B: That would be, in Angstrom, 5788.61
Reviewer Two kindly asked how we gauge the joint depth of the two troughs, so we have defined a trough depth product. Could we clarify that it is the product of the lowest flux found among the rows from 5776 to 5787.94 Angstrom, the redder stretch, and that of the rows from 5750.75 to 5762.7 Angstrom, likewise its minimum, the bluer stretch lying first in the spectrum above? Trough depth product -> 420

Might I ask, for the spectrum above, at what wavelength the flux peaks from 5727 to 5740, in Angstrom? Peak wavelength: 5727.62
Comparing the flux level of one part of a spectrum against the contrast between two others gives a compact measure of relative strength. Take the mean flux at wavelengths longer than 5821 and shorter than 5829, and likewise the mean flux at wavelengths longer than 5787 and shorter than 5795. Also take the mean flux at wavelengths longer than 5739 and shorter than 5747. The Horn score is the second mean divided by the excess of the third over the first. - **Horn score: -18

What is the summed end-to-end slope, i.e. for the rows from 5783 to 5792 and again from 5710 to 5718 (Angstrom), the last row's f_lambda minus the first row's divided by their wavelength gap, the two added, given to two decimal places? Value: 0.09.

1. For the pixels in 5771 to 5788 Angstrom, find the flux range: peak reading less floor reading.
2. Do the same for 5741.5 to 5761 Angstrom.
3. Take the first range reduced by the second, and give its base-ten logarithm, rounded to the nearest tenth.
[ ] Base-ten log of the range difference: 0.0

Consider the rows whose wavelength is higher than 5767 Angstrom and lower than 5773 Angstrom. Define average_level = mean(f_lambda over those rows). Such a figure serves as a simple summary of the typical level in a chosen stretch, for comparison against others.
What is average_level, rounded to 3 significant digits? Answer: 21.7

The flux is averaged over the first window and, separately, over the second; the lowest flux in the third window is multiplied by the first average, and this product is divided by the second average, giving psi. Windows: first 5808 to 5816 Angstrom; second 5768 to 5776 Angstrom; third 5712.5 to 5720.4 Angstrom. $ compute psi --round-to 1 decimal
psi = 19.2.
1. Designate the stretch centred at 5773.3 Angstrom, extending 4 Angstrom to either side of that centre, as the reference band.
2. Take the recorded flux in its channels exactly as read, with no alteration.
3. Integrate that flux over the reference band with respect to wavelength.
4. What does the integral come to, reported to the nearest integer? 177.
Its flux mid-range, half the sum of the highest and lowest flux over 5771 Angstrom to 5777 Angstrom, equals 22.2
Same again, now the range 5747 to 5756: 21.4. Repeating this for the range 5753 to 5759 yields 21.0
